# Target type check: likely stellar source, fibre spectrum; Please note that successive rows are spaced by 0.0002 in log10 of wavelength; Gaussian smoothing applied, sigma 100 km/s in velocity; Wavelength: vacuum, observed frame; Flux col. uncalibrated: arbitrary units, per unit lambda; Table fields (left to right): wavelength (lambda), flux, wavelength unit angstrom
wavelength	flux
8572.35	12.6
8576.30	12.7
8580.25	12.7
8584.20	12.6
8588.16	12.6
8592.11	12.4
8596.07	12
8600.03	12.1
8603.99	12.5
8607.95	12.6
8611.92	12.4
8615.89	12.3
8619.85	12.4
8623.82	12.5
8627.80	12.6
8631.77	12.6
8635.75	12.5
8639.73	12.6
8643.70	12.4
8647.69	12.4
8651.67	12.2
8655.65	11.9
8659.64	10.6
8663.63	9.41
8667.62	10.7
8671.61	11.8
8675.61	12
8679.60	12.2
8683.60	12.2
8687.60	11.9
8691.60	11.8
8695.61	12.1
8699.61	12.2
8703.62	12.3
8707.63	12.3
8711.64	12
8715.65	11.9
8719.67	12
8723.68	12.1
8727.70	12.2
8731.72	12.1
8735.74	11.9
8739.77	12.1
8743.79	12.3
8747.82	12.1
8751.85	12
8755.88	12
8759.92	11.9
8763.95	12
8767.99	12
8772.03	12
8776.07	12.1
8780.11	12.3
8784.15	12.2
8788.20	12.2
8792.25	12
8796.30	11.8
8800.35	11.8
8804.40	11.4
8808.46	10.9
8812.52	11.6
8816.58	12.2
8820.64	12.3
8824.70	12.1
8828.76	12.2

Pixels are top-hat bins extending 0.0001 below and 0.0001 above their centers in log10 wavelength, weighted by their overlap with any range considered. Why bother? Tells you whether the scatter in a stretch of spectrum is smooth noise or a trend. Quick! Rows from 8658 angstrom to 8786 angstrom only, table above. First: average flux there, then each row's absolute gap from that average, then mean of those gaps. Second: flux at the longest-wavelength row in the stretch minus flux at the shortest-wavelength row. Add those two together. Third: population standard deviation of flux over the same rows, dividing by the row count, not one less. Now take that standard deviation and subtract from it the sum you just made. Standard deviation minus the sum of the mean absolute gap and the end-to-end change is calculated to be -1.3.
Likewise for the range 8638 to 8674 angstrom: 0.9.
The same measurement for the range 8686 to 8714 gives -0.1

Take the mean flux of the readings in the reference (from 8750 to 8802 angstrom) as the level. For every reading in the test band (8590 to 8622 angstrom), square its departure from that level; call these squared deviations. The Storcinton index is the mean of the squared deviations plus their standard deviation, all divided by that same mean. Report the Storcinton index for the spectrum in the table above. 1.8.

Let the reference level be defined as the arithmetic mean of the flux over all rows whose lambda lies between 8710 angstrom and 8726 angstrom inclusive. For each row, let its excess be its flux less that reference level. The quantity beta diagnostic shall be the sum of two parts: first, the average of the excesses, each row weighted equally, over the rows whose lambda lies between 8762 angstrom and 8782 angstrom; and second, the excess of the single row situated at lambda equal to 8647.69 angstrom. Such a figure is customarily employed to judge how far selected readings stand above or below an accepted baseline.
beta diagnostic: 0.5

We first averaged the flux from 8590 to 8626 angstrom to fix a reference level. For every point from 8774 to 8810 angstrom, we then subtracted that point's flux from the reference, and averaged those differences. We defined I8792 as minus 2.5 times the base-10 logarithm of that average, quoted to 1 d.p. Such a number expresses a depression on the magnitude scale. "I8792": 0.8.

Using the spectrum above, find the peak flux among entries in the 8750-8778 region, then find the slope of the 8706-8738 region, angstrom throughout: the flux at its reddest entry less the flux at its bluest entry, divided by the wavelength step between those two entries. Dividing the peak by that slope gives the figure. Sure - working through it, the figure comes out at -850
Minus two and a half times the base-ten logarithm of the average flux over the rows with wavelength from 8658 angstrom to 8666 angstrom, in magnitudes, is -2.501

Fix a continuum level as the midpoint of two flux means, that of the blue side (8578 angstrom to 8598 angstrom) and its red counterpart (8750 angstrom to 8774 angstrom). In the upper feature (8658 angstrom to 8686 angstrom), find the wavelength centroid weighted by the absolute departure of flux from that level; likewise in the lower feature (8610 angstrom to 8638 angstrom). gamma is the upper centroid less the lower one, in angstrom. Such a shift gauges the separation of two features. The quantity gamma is 38.3 angstrom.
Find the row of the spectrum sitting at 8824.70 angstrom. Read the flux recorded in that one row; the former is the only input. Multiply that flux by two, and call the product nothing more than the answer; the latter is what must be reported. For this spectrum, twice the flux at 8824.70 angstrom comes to 24.2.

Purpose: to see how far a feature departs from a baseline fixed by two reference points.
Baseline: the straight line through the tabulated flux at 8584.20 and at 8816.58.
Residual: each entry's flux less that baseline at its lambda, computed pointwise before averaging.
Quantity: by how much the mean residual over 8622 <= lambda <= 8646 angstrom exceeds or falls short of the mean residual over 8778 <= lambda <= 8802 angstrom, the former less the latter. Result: 0.21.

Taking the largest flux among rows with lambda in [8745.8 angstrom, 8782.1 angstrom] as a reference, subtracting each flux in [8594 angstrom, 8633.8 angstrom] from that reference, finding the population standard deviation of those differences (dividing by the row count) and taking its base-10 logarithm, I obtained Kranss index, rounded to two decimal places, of -0.70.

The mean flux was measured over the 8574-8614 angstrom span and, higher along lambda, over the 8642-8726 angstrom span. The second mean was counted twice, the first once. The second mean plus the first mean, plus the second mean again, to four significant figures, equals 36.12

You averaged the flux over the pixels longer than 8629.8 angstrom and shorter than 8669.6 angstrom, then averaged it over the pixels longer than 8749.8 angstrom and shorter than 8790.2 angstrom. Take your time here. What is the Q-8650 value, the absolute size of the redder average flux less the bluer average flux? 0.34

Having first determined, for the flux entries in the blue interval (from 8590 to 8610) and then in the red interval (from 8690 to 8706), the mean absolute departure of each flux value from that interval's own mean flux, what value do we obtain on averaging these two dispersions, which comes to 0.18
